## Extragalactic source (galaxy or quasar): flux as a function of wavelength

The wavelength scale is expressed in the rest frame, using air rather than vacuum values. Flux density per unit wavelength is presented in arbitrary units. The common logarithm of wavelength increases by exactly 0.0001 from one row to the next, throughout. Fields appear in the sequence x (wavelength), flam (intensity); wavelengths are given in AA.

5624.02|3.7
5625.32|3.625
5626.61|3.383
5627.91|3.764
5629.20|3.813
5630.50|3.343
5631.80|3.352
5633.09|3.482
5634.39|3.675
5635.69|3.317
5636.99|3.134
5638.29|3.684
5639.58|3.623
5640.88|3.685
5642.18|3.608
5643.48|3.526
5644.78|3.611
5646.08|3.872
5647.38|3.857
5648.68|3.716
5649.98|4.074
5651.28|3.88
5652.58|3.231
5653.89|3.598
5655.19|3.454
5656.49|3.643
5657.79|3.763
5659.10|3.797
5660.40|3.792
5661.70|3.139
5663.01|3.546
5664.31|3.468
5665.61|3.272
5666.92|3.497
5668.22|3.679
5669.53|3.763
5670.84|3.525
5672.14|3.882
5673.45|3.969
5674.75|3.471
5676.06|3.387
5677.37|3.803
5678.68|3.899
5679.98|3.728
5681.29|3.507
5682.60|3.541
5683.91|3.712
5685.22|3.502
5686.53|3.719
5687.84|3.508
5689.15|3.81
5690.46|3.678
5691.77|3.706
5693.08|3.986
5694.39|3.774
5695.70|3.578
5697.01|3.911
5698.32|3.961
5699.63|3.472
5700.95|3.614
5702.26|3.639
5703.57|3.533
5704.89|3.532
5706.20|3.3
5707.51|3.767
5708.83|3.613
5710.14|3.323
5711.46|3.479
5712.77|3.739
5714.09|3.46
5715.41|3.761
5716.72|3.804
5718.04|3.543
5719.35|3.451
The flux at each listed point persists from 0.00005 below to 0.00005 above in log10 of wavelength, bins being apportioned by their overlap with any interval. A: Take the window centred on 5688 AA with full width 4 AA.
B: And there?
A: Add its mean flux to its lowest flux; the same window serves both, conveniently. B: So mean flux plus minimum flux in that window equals 7.19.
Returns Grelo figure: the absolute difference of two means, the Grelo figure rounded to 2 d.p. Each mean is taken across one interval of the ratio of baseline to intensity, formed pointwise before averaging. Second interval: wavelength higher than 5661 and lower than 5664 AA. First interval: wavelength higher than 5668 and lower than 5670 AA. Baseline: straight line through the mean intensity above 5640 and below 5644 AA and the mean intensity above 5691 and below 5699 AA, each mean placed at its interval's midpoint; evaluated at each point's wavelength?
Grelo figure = 0.11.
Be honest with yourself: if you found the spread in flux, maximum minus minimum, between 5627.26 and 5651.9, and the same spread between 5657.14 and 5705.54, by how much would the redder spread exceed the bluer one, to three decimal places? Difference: -0.093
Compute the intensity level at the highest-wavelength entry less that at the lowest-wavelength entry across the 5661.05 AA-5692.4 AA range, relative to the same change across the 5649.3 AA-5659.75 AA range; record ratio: -2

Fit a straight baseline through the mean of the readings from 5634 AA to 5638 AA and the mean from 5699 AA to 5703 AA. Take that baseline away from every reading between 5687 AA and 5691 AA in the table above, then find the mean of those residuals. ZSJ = 0.13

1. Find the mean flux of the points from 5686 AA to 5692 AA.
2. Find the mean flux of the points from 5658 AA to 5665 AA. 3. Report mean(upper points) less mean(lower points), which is 0.1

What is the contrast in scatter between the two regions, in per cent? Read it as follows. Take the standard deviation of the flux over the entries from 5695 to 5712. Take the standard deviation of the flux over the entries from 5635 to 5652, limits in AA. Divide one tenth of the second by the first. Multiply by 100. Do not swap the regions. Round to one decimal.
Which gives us 12.5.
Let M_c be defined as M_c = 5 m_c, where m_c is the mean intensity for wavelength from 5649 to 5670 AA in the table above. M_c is 18.0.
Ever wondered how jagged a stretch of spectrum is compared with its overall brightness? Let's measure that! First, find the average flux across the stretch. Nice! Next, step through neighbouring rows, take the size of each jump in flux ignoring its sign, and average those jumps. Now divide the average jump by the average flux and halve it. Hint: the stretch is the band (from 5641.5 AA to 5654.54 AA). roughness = 0.032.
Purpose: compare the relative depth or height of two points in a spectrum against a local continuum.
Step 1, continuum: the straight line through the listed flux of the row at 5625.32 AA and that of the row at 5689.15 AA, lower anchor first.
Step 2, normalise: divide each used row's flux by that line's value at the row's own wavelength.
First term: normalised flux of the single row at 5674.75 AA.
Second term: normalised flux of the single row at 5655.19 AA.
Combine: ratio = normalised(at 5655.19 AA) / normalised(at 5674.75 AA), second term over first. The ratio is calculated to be 1.01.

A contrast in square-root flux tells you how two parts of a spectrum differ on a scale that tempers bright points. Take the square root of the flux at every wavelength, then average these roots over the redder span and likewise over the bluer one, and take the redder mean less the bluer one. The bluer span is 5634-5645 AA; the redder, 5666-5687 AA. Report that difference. 0.032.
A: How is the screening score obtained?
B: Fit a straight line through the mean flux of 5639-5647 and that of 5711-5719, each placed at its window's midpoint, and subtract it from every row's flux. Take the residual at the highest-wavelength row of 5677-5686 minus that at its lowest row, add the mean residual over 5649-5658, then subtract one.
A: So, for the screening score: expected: -1.29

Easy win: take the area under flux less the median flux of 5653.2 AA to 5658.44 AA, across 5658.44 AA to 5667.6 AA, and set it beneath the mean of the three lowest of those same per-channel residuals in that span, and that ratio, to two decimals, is 0.30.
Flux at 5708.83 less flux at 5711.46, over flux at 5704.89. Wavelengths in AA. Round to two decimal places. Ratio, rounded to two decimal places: 0.04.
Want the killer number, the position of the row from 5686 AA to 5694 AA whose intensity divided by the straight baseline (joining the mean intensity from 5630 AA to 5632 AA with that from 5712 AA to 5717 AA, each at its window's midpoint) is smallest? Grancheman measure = 5687.84 AA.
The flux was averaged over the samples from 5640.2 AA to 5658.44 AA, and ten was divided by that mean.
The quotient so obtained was 2.72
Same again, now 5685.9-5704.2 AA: 2.70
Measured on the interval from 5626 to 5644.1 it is 2.83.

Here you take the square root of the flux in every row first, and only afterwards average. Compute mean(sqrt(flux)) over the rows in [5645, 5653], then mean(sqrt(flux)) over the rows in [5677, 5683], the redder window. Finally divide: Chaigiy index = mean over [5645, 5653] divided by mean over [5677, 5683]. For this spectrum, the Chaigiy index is 1.01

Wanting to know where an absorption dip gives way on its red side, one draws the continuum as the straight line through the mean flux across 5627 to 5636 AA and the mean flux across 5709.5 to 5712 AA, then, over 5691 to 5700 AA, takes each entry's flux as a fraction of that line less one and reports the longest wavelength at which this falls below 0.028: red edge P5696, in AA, 5699.63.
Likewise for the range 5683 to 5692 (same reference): 5687.84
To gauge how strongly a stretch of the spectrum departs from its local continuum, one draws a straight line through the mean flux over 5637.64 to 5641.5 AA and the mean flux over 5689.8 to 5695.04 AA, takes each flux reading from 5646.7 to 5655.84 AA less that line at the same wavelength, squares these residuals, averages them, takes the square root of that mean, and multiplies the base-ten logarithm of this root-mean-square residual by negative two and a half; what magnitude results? 1.43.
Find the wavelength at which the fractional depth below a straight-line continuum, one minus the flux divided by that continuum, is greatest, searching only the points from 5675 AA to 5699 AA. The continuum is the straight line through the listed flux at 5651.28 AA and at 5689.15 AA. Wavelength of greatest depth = 5676.06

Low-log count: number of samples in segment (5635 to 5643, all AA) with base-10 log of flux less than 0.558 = 3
